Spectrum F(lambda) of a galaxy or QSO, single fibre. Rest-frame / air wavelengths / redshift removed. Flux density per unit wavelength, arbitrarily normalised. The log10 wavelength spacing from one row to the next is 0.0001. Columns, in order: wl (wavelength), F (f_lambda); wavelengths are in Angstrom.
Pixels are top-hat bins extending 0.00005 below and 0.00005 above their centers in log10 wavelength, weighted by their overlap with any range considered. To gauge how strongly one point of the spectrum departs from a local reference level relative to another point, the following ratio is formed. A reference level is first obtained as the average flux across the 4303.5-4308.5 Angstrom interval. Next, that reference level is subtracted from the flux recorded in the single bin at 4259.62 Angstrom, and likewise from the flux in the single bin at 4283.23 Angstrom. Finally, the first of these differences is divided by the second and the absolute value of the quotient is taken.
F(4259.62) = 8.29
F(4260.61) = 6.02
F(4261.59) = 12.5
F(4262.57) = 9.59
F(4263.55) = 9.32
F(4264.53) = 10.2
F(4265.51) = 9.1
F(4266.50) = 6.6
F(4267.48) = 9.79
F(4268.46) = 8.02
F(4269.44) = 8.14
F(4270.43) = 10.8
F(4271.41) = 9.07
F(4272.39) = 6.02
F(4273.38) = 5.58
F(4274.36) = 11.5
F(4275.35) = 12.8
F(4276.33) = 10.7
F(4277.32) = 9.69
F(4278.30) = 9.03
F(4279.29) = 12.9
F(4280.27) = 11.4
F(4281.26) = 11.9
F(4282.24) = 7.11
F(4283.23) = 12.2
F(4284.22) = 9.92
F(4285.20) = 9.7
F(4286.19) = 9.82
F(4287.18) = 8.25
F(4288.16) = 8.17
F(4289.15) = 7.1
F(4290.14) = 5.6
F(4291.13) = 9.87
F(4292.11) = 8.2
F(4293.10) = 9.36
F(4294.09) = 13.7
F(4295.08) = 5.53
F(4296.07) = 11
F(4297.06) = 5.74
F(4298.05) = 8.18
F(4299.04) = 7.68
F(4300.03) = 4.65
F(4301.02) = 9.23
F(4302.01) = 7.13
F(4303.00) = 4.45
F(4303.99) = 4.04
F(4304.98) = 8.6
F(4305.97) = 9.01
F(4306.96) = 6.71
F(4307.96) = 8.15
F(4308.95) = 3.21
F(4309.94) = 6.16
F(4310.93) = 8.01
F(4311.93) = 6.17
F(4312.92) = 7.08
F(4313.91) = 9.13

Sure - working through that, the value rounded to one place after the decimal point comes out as 0.2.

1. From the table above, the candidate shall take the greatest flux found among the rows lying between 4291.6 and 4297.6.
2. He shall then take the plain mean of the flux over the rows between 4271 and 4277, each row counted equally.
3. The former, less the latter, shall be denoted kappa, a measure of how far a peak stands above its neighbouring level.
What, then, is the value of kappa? 4.4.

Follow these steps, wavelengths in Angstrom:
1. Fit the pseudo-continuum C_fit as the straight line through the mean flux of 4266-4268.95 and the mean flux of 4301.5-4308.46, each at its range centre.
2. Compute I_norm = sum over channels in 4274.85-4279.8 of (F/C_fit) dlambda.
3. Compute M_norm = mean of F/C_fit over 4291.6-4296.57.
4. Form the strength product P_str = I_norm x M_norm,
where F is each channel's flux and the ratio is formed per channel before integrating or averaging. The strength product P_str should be 9.2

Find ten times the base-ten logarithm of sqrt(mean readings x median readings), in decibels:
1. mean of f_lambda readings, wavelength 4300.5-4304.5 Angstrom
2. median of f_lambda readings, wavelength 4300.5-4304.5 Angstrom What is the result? 7.8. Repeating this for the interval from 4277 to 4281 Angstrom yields 10.3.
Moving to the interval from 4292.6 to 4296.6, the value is 10.0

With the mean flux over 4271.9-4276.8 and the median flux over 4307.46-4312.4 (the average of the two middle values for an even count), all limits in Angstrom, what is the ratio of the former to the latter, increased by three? 4.51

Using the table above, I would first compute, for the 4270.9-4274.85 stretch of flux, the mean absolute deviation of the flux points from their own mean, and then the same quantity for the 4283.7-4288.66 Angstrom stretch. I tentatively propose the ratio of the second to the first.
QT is 0.3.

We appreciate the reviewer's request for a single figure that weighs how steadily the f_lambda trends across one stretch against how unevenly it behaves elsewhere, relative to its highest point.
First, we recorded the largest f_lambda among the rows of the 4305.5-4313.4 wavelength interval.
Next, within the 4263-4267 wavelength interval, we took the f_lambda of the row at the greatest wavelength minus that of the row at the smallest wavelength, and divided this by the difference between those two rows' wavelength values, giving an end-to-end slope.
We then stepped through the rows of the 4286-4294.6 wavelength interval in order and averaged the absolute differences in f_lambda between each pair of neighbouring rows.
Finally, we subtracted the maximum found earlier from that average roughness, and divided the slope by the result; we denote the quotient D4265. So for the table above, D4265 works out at 0.13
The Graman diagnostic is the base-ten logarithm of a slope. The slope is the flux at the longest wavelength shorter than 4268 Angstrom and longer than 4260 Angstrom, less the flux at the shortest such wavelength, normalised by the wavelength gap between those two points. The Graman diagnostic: -0.26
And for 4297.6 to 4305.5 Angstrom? -1.22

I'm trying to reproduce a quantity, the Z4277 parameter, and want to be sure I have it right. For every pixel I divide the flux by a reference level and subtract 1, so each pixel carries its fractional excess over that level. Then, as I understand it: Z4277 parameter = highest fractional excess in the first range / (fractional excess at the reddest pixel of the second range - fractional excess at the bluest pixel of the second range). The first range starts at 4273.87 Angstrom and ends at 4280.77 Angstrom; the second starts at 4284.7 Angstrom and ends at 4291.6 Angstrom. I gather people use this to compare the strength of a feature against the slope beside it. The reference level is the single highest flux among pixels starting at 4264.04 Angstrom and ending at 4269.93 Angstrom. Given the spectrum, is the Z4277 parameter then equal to 15.9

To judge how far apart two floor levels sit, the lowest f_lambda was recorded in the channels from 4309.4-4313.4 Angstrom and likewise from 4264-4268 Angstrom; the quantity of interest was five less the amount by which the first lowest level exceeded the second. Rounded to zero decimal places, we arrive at 5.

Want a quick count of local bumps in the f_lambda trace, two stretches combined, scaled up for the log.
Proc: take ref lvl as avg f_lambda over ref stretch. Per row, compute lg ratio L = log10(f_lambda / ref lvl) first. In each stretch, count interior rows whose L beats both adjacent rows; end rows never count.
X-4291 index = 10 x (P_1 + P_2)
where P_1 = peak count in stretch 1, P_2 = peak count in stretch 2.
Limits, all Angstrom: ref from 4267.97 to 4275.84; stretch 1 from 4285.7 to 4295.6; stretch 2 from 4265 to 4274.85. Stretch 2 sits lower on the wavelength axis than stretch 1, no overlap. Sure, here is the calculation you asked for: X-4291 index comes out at 40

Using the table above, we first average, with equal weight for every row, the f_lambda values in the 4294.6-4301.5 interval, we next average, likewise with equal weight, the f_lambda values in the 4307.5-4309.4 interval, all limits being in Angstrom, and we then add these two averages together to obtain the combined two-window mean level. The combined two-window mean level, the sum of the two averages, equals 13.1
